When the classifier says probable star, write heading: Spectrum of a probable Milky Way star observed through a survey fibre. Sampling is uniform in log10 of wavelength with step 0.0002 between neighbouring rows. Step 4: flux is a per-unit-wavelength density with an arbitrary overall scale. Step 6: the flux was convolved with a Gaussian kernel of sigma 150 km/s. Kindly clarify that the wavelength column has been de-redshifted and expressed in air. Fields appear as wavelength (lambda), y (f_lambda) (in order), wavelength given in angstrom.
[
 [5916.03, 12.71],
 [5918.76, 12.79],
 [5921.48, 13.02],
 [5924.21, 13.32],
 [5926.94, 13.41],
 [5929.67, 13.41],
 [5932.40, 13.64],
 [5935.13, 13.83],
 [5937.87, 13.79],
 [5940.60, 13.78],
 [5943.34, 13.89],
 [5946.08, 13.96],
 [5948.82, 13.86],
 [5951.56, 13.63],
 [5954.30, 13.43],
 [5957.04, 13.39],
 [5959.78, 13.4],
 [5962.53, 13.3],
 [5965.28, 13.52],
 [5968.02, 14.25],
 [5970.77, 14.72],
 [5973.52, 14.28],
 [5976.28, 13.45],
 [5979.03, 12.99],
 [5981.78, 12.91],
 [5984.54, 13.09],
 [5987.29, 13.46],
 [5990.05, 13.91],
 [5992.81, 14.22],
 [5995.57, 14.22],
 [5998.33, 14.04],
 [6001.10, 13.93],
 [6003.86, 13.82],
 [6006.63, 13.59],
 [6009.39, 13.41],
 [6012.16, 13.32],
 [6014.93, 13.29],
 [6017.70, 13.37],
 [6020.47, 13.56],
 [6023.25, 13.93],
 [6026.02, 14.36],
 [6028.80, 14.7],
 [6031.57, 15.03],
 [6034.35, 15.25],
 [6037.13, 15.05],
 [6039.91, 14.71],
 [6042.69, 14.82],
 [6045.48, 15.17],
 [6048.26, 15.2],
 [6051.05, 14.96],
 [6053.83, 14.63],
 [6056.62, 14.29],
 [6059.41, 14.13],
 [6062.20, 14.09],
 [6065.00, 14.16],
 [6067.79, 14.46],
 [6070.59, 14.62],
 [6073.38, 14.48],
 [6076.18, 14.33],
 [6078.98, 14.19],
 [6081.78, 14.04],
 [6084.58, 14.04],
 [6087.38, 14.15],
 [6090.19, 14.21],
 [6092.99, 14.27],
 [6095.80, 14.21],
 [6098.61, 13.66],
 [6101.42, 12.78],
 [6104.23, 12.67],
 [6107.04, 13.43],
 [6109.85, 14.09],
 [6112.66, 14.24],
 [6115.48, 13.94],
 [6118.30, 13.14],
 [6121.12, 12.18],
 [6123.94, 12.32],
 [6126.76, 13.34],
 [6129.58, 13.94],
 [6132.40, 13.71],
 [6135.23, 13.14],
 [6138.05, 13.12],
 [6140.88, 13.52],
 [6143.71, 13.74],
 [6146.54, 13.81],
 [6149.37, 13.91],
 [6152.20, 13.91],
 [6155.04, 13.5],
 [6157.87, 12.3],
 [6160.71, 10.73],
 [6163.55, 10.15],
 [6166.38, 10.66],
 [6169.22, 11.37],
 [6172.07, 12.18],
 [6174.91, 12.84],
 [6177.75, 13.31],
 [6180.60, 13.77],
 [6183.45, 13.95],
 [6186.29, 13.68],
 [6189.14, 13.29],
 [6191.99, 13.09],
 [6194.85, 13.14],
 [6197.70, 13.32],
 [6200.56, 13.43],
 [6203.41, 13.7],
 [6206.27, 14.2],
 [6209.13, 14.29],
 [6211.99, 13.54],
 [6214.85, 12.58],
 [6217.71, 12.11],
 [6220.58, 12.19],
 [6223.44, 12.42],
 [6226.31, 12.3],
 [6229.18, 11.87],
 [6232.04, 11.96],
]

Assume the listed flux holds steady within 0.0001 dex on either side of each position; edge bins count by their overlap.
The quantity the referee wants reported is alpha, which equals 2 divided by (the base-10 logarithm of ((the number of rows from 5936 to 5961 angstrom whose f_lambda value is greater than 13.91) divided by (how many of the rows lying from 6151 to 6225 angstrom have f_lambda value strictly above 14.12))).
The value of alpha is -6.6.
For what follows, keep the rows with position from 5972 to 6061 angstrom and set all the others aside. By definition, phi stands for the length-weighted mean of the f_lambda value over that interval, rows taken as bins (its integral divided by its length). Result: 14.1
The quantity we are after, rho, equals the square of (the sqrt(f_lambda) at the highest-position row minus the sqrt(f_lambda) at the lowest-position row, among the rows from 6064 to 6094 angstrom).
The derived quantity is 0.000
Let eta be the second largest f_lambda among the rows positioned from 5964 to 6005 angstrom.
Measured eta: 14.28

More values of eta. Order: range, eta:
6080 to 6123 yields 14.24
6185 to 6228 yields 14.2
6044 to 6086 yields 15.17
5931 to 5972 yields 14.25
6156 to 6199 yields 13.77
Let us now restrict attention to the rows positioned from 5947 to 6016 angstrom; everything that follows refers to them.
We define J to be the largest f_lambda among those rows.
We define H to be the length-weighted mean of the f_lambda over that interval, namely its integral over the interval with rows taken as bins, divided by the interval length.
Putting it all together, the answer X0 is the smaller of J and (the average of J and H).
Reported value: 14.2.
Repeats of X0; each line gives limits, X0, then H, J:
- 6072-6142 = 14.1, 13.6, 14.48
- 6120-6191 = 13.4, 12.9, 13.95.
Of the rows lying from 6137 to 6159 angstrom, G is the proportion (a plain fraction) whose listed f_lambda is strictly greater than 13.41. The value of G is 0.75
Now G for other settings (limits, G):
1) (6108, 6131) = 0.50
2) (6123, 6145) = 0.50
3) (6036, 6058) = 1.00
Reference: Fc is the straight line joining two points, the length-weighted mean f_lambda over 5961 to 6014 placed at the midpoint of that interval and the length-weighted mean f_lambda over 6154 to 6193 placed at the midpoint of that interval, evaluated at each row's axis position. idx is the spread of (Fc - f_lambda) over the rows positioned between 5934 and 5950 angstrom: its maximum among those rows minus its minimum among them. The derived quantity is 0.2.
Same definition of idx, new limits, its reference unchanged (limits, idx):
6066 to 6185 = 3.9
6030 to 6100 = 1.2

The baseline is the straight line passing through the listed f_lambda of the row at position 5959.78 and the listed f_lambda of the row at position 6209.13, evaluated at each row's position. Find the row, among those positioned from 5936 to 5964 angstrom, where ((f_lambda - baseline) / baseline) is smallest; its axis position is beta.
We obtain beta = 5962.53 angstrom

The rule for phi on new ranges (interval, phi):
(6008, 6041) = 14.2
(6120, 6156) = 13.4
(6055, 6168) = 13.5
